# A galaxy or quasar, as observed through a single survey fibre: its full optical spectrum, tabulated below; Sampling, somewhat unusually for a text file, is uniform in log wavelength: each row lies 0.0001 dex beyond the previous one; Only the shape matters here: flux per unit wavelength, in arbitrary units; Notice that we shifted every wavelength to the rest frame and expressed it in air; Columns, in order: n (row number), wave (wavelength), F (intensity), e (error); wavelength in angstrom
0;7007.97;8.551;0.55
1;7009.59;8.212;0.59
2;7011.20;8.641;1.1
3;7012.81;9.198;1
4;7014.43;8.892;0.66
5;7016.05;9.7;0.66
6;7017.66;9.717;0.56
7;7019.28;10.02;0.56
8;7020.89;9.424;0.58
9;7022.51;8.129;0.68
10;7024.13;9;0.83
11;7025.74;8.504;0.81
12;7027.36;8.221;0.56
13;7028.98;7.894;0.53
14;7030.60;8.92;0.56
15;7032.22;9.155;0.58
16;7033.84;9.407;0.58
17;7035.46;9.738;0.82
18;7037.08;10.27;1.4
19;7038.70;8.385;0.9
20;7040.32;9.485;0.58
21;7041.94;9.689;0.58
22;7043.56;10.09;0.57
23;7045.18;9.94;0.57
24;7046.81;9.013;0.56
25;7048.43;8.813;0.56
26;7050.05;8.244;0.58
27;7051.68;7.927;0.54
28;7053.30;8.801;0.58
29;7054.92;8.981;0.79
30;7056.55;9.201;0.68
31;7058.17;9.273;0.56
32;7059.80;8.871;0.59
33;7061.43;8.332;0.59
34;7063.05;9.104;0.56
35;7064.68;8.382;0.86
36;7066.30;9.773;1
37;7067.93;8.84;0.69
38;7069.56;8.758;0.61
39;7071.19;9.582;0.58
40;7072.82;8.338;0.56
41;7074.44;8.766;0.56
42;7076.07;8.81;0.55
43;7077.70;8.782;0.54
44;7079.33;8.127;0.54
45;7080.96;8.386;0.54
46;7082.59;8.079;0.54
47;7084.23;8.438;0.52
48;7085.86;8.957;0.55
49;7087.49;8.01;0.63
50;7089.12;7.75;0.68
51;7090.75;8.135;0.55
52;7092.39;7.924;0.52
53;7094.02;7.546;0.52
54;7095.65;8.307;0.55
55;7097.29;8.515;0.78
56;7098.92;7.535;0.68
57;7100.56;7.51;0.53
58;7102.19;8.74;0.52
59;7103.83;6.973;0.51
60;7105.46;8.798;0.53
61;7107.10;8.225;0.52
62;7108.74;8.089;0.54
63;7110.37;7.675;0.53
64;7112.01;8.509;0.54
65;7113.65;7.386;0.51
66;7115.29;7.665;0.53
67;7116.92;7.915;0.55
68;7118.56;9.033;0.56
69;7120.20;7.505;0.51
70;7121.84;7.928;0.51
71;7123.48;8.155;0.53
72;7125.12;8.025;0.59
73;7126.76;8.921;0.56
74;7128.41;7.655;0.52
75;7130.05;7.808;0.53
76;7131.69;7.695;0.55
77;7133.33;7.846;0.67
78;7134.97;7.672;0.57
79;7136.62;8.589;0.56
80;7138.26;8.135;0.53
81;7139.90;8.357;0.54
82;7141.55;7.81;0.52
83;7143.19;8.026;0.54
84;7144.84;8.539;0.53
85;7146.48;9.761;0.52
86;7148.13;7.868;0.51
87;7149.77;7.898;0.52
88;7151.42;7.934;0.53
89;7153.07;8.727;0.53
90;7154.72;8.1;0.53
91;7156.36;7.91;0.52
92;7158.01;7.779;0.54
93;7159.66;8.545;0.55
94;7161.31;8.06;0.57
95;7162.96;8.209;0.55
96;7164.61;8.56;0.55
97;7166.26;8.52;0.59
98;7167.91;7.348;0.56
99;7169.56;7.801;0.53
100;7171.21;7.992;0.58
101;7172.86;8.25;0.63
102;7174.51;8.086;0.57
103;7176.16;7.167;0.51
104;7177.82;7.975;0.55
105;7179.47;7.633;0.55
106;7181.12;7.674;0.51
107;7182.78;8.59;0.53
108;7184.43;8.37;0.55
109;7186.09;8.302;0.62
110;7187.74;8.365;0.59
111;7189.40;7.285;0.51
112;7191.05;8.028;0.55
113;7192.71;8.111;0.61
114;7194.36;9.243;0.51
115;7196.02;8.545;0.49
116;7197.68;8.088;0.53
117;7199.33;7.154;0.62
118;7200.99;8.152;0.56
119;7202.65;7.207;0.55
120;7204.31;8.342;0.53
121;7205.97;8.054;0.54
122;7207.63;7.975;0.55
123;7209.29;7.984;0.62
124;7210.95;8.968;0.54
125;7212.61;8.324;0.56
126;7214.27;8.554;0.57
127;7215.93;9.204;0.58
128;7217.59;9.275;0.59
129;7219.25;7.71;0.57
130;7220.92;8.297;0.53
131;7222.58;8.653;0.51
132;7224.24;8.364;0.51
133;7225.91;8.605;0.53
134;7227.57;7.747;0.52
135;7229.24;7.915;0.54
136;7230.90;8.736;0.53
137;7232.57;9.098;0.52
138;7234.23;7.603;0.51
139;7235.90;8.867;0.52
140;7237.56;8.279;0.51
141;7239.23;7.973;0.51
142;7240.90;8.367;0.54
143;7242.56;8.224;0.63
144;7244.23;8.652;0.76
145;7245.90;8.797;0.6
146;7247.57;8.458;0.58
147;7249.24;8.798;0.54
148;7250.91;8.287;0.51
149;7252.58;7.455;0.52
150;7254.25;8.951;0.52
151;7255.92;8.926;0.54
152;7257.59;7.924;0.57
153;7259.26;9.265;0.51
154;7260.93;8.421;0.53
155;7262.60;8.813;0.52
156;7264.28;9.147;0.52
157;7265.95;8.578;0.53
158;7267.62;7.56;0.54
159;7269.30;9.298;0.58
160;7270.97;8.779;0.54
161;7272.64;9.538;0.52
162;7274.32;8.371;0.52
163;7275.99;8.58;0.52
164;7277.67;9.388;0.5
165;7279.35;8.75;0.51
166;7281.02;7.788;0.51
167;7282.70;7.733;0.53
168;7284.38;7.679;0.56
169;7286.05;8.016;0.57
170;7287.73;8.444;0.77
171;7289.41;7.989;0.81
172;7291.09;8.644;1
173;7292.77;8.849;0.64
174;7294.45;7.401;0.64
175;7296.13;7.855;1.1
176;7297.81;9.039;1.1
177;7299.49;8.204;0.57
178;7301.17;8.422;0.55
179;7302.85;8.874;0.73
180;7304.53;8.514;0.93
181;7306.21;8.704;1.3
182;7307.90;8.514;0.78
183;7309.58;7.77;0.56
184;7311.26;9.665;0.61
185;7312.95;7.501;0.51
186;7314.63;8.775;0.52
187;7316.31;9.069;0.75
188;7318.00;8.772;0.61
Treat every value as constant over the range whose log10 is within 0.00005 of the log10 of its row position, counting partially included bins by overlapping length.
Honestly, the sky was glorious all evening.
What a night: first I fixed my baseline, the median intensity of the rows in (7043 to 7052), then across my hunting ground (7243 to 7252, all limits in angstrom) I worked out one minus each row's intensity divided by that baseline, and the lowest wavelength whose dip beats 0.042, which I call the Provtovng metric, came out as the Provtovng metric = 7247.57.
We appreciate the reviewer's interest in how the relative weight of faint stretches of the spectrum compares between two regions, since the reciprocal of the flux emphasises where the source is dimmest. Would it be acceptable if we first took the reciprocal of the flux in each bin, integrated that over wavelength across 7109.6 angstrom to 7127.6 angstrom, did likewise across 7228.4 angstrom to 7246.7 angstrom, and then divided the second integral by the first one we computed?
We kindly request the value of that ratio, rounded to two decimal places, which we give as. 0.97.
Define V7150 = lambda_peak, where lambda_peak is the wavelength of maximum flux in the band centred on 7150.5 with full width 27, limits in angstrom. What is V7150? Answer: 7146.48 angstrom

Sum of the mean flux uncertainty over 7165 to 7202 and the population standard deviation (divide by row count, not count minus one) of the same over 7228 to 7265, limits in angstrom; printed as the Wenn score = 0.613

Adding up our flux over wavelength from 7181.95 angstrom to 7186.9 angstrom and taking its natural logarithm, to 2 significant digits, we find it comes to 3.7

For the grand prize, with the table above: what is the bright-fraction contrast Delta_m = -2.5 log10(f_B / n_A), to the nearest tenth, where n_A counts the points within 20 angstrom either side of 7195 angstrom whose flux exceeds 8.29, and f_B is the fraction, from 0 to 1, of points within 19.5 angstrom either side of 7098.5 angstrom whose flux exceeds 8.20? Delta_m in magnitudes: 3.6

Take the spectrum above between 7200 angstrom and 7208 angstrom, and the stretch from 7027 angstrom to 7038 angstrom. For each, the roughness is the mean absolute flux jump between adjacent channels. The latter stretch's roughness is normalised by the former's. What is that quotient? 0.74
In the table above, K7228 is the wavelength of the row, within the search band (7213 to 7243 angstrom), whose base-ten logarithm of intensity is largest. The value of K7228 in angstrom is 7217.59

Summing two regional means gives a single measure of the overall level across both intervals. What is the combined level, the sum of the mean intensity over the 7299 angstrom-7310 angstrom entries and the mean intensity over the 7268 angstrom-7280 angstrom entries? 17.4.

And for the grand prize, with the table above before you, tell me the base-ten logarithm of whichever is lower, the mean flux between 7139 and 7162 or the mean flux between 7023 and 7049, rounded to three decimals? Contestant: 0.916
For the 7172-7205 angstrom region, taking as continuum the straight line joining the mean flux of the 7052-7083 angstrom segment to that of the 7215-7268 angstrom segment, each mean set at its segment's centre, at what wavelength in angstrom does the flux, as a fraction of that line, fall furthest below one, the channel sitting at 7176.16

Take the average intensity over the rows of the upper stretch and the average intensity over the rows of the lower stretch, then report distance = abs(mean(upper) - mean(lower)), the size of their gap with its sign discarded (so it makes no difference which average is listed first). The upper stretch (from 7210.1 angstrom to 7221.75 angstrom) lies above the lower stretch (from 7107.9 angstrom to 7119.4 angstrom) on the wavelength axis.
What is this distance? 0.58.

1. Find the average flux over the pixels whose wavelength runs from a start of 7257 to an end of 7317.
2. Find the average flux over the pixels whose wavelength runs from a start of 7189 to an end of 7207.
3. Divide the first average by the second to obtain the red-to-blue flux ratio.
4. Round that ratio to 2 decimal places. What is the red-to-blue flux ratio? 1.06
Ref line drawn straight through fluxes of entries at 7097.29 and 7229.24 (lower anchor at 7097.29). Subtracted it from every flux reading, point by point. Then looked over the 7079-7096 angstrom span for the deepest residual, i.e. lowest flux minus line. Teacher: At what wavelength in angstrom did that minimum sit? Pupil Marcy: 7094.02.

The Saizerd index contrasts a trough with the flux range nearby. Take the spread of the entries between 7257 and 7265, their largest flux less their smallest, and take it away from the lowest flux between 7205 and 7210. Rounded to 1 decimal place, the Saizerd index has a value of 6.6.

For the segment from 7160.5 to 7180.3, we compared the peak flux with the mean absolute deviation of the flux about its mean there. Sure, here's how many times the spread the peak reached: 26.8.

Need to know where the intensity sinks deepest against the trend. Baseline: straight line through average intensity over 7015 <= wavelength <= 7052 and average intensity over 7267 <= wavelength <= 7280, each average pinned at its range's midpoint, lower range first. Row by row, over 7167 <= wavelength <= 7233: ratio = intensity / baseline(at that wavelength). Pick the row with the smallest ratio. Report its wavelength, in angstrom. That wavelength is 7176.16 angstrom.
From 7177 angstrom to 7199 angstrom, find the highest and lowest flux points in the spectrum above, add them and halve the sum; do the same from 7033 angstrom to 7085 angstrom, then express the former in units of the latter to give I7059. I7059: 0.91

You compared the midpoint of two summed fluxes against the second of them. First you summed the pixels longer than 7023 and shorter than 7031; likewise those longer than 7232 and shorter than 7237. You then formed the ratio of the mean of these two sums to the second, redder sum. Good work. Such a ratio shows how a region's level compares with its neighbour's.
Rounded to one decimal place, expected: 1.3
